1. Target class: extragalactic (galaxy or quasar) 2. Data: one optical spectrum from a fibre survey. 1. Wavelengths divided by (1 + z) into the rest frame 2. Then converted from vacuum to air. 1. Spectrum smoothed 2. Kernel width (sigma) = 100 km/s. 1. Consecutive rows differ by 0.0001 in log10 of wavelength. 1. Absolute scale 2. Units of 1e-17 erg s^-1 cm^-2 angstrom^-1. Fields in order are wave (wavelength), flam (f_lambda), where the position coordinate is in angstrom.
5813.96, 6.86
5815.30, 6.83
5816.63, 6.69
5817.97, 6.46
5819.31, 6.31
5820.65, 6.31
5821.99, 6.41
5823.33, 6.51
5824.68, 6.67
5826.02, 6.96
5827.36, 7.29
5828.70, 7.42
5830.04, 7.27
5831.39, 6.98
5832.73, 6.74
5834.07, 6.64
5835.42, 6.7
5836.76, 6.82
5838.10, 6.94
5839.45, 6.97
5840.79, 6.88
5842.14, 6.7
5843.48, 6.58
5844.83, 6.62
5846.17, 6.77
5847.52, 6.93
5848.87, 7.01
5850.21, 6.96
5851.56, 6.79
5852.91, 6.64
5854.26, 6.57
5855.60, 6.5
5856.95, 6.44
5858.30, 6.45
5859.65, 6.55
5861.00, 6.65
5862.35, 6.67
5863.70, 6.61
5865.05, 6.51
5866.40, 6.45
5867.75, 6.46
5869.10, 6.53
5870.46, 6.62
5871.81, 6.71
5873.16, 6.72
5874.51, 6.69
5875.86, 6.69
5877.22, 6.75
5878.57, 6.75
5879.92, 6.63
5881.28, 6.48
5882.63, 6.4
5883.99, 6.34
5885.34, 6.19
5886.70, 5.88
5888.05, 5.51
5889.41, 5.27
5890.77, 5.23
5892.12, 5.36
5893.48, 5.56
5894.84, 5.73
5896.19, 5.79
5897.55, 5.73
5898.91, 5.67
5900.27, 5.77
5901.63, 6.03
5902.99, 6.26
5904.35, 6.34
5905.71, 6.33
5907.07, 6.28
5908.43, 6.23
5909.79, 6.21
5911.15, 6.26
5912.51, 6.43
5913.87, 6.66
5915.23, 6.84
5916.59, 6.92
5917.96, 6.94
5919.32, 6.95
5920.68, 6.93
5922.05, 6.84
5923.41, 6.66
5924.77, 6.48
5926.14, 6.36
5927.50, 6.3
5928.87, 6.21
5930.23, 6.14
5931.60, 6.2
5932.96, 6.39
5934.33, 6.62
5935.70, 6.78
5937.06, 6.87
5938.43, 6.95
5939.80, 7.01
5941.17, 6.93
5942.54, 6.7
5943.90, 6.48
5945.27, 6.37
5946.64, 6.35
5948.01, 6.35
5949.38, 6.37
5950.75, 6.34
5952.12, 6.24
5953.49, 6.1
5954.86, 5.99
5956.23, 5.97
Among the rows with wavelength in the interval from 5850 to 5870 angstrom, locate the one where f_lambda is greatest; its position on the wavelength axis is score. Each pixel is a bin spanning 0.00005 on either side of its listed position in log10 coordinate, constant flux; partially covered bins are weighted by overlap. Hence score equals 5850.21 angstrom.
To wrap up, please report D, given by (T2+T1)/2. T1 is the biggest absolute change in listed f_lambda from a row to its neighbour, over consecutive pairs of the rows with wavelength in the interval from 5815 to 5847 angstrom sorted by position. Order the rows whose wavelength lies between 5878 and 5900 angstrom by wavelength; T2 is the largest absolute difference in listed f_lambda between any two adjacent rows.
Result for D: 0.35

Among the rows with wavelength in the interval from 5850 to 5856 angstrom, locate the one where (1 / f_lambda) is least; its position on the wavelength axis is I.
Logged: 5850.21 angstrom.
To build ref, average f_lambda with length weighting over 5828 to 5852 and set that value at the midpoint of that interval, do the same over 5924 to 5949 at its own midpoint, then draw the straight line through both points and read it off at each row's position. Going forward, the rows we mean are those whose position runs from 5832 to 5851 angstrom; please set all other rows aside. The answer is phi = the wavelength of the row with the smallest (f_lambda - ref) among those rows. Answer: 5843.48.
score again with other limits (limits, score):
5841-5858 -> 5848.87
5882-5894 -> 5882.63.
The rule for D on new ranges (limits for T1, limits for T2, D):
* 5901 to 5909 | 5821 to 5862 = 0.28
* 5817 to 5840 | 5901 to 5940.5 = 0.28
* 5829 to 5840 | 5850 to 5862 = 0.23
